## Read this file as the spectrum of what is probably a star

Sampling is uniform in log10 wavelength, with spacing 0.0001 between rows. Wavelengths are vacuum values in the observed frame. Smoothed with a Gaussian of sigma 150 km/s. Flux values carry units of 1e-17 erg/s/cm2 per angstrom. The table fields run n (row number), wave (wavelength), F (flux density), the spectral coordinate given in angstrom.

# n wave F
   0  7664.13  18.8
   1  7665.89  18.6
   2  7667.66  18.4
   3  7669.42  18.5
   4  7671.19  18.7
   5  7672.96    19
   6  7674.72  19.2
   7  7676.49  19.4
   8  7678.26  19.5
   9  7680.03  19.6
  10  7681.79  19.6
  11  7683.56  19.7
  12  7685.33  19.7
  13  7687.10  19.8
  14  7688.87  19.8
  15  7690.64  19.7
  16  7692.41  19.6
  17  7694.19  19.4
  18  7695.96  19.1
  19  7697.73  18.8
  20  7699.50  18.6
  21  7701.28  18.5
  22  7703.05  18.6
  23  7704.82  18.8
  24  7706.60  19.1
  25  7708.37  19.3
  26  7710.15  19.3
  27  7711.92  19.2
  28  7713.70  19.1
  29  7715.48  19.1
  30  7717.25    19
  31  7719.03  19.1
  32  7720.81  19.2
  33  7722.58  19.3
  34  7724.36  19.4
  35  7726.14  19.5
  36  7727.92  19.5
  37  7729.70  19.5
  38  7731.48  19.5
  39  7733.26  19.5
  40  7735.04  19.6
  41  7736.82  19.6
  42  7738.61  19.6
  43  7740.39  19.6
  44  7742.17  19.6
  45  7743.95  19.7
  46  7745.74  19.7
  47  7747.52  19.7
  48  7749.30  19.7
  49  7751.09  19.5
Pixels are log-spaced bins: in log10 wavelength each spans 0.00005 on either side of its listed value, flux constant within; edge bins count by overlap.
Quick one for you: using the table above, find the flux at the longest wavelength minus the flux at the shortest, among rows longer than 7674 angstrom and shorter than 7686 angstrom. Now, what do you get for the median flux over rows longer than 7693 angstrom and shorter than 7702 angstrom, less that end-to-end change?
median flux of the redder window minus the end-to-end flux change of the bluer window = 18.3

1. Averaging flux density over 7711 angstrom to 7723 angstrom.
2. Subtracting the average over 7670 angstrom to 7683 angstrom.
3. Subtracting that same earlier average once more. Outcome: -19.4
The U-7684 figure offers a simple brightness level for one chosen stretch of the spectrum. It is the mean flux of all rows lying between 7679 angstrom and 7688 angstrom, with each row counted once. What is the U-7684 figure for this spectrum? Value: 19.7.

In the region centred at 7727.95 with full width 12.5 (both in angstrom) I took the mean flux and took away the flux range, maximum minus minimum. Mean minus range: 19.3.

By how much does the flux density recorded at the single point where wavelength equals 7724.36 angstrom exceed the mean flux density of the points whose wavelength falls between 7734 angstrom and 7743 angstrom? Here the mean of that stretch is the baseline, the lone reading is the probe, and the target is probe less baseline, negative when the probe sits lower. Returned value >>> -0.2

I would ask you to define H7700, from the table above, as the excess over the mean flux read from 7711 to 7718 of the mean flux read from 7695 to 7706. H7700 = -0.37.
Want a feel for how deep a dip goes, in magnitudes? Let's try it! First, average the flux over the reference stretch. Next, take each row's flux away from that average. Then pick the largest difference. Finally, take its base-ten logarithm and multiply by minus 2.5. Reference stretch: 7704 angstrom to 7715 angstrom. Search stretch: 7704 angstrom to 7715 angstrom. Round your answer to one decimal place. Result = 1.2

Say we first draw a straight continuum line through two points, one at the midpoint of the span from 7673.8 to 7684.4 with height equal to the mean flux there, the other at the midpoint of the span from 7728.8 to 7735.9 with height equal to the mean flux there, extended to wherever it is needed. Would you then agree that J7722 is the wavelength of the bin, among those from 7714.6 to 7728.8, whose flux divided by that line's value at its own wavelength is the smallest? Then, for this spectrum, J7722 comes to 7717.25 angstrom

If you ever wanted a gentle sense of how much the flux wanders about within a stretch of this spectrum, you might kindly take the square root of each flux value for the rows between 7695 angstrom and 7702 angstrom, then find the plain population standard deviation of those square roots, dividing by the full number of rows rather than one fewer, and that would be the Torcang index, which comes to 0.0264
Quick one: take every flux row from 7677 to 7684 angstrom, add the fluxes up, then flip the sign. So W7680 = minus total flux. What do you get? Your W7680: -78.4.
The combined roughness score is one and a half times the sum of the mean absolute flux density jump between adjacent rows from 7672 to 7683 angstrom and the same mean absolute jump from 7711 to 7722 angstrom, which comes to 0.30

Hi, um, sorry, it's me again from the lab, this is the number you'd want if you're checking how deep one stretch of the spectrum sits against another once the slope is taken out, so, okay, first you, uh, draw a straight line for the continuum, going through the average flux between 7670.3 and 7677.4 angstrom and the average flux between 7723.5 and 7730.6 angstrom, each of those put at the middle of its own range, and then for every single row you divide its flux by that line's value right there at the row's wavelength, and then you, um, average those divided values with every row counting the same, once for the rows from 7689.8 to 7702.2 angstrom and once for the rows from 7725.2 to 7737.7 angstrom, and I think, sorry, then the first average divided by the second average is 0.99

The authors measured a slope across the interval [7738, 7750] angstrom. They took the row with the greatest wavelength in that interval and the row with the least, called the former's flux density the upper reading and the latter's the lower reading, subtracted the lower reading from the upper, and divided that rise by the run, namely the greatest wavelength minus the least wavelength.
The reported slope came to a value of 0.01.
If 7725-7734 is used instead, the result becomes 0.00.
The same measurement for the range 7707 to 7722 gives -0.01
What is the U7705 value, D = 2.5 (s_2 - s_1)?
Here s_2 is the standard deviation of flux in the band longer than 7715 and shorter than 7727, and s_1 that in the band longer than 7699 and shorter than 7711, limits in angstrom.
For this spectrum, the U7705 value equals -0.4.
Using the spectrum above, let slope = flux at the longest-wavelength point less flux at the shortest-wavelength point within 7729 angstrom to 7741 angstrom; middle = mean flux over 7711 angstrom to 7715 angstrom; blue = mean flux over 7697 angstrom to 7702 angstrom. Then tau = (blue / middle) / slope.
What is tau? 9.7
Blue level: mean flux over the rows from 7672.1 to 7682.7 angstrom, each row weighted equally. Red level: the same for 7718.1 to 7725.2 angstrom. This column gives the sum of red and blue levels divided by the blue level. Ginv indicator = 1.99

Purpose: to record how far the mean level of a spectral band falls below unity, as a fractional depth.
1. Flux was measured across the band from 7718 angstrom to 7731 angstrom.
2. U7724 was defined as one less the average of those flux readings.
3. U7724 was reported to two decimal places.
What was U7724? -18.36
